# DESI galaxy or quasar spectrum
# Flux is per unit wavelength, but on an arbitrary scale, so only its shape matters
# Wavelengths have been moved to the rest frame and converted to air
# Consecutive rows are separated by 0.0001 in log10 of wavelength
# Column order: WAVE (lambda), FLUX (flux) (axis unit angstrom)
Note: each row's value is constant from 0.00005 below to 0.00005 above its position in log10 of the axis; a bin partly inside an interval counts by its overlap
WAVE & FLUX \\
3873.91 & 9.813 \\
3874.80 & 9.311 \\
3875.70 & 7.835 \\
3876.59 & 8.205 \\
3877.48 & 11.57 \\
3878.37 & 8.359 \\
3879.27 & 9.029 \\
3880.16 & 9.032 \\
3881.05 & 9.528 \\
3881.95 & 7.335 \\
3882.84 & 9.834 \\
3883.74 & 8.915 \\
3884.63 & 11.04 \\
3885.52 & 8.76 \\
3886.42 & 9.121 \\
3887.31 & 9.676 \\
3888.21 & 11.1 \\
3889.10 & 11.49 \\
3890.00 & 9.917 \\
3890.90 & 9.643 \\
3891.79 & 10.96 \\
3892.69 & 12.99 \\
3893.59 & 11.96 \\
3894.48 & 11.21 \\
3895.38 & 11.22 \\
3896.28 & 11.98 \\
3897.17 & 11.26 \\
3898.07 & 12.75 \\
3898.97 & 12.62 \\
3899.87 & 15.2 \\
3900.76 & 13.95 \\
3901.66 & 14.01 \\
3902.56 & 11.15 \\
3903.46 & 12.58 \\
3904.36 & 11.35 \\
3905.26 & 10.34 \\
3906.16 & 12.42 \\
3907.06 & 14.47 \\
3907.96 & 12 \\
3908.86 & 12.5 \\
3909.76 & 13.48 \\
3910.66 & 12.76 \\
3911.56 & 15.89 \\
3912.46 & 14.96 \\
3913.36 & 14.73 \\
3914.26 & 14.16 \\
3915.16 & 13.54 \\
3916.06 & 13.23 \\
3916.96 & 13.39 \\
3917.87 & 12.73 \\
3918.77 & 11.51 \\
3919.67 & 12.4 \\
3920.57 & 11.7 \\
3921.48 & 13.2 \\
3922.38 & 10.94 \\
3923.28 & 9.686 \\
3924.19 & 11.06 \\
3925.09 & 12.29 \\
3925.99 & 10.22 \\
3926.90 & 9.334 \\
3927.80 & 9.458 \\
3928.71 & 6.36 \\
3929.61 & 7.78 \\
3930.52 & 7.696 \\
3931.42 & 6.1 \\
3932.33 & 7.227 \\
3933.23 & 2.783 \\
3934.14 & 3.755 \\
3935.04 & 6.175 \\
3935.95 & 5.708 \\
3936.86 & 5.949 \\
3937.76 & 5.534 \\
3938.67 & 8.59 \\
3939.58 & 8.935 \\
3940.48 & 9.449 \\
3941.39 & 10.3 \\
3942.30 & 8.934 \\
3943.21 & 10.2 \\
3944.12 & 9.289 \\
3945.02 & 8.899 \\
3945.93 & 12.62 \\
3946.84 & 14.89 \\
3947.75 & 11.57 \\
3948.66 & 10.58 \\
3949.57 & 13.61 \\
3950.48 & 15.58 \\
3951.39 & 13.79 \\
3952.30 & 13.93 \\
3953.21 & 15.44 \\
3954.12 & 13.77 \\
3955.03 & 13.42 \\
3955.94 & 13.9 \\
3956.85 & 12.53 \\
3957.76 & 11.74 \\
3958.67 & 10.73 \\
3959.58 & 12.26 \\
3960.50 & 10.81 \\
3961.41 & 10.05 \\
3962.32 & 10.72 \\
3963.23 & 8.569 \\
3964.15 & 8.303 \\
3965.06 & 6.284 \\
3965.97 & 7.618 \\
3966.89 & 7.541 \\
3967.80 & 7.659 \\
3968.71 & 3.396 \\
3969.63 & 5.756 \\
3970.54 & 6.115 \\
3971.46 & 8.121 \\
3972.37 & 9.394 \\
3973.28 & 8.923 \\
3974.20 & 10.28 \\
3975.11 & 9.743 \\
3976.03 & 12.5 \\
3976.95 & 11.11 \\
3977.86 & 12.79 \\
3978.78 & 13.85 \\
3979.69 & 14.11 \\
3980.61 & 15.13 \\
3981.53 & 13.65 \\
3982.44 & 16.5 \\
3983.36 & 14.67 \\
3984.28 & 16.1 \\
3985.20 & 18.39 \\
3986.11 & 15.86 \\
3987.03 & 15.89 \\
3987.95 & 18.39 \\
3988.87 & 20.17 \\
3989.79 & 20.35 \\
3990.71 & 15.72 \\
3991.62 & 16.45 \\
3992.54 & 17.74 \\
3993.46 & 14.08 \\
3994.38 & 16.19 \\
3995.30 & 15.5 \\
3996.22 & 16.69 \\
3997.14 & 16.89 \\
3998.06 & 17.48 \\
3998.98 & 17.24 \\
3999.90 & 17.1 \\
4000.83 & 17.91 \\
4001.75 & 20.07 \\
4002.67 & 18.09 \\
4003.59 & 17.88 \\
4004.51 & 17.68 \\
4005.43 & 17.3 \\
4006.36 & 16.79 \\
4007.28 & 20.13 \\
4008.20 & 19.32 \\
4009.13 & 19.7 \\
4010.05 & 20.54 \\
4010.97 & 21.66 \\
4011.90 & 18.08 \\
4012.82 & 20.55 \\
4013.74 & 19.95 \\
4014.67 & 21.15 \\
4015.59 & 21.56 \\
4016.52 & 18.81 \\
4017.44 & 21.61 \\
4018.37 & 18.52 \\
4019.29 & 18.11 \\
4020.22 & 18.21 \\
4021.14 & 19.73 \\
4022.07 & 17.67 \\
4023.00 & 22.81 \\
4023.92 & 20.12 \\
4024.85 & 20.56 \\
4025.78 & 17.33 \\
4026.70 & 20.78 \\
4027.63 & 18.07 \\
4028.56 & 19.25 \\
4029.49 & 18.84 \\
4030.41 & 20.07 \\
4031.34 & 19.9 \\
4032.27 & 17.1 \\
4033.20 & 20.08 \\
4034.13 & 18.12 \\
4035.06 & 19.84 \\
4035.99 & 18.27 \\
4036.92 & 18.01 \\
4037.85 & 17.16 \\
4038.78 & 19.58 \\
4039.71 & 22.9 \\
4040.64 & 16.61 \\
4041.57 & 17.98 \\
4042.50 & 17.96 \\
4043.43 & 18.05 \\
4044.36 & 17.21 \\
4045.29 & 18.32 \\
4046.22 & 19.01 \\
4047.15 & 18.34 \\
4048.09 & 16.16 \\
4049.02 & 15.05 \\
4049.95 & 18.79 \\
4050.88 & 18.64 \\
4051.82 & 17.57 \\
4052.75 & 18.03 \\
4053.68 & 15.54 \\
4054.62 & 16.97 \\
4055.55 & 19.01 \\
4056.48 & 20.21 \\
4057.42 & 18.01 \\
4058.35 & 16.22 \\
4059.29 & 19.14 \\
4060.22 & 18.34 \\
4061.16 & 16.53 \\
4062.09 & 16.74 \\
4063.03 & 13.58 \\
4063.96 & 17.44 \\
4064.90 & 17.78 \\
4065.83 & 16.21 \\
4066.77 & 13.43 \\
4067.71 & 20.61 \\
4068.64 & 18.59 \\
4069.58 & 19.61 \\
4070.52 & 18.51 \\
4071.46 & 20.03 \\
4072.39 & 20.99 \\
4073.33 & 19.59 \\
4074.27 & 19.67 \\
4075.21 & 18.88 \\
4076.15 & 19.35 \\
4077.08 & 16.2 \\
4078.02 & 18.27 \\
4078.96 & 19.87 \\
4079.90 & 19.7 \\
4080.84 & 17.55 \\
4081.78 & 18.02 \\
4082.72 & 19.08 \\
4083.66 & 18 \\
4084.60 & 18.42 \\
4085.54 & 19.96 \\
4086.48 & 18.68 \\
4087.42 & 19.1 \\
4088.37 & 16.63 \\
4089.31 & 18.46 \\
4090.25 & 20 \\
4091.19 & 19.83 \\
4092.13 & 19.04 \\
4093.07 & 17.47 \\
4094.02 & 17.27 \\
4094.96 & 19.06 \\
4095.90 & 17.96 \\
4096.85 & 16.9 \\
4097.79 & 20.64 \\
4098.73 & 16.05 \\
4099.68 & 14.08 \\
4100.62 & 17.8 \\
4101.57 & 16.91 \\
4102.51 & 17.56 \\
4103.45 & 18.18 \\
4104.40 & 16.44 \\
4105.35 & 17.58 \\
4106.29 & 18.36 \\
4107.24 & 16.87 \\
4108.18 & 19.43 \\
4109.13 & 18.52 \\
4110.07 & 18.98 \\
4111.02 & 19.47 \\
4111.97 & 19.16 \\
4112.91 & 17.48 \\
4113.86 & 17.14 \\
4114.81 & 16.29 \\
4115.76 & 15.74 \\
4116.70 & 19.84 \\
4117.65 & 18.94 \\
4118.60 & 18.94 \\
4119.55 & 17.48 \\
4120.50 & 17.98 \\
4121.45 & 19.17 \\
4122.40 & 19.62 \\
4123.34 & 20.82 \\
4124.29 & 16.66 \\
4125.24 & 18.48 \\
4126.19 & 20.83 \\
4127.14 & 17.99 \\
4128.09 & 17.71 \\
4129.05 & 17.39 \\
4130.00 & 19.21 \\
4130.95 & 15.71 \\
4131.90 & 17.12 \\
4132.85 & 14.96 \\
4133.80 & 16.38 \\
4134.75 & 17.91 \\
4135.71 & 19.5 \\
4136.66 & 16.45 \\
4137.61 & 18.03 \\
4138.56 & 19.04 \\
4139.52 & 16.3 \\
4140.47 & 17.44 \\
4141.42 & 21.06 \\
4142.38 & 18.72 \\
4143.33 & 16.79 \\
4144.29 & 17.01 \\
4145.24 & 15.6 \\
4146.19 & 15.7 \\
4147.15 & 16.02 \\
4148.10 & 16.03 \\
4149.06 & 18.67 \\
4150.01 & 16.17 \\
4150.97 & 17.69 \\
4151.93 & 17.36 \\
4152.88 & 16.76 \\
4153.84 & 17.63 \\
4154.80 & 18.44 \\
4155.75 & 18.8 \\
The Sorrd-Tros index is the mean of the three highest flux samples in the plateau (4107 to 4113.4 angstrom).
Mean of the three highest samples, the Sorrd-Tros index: 19.4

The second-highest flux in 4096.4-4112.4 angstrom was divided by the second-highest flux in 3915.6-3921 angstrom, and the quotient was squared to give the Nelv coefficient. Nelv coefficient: 2.17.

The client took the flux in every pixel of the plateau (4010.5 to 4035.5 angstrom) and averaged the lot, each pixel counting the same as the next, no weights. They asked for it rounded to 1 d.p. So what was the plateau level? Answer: 19.6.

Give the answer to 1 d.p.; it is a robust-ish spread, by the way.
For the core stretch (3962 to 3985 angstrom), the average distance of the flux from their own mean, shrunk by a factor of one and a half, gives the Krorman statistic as 2.0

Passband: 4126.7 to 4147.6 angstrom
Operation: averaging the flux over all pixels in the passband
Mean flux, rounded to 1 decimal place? 17.4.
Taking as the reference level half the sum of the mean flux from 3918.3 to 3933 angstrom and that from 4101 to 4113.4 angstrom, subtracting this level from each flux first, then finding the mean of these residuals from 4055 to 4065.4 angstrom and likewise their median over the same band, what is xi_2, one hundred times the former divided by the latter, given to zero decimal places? 94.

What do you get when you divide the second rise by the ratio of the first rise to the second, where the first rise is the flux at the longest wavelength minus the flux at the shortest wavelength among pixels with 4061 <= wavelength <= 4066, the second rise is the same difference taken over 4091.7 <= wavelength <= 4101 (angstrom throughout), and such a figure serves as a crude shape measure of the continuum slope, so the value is -4.8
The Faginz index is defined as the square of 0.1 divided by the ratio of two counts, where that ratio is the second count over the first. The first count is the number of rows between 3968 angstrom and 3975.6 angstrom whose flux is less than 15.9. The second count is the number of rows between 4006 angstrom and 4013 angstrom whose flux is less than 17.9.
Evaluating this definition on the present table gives 0.64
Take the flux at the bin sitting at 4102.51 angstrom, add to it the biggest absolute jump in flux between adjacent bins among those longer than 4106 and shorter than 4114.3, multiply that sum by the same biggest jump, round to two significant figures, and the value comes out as 52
